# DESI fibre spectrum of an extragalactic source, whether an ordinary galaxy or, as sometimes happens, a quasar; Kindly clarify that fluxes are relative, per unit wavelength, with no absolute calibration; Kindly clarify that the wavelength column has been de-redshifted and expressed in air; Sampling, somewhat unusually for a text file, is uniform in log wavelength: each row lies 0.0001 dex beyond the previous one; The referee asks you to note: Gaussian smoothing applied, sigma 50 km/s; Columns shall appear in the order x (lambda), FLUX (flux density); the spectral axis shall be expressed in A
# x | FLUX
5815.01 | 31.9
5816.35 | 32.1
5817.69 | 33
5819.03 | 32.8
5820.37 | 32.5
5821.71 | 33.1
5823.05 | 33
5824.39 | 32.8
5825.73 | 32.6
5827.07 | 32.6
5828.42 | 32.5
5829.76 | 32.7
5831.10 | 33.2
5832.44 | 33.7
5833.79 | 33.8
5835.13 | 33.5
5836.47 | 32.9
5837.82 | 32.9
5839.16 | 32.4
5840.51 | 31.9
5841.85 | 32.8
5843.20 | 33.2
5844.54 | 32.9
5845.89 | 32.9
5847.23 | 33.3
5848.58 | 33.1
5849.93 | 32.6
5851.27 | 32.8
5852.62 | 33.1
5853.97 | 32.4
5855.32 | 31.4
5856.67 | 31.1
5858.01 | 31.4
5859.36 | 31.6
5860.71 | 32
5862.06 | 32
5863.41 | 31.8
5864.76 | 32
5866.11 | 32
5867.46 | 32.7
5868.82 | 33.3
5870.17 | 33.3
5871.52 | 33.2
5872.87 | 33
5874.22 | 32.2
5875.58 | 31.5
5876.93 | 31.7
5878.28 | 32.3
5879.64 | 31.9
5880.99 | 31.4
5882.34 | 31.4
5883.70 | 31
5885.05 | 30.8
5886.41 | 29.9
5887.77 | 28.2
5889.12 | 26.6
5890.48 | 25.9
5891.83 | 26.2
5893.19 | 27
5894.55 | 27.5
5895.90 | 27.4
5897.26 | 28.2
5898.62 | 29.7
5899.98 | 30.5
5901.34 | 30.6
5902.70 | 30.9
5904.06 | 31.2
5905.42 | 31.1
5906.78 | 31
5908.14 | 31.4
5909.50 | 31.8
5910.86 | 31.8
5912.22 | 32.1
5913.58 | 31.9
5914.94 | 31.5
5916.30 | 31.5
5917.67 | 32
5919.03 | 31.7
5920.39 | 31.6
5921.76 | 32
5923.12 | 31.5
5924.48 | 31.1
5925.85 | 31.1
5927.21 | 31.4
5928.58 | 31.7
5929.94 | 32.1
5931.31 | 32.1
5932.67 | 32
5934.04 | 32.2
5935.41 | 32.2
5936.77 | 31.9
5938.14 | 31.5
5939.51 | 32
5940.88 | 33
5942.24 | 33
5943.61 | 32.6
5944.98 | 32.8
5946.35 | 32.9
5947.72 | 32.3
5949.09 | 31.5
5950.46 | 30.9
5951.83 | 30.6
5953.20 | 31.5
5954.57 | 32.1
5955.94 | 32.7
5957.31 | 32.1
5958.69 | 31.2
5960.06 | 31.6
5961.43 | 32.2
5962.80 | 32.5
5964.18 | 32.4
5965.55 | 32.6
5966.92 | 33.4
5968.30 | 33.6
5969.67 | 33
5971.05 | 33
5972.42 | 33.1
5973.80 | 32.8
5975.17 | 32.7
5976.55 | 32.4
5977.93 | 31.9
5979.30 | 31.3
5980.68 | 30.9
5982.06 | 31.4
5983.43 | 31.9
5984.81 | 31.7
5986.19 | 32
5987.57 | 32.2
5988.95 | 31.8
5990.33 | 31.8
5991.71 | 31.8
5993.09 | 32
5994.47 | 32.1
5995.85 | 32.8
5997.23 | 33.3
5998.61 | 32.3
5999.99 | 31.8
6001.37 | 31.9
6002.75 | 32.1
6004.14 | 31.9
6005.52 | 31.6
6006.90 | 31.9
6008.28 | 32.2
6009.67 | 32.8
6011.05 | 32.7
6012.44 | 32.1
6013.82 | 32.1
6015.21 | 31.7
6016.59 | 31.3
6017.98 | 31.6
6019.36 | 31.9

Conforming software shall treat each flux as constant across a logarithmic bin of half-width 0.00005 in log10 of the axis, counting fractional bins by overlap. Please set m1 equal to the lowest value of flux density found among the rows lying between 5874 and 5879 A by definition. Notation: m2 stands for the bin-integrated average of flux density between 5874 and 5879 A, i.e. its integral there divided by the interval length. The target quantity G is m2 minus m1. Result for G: 0.35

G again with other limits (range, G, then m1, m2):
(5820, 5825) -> 0.38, 32.5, 32.9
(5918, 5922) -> 0.15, 31.6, 31.8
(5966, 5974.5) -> 0.35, 32.8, 33.1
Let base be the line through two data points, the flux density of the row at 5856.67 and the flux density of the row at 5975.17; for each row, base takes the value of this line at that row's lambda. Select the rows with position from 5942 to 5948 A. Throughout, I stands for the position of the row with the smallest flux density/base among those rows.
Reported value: 5947.72 A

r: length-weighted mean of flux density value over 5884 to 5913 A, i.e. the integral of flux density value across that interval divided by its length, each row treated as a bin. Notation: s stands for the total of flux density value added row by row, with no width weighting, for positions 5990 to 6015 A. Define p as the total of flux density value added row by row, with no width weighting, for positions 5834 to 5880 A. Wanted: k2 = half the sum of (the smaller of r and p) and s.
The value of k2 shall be 304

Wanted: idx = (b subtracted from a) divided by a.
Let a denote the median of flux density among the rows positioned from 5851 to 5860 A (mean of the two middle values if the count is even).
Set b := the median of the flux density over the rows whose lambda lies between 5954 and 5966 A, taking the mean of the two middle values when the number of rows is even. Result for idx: -0.019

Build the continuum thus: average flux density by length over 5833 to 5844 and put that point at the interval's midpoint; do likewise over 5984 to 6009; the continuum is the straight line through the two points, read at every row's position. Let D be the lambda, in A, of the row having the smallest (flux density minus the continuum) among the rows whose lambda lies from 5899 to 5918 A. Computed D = 5899.98 A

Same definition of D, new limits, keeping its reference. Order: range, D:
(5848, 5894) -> 5890.48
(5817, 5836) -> 5820.37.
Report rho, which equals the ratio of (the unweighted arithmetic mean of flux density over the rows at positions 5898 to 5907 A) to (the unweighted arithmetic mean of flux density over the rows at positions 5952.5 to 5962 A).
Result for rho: 0.962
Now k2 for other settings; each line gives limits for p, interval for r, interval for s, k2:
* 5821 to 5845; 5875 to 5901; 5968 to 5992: 304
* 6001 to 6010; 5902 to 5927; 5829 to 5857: 360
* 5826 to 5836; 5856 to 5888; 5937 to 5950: 162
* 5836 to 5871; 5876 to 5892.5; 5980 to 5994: 174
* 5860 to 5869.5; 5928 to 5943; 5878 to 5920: 484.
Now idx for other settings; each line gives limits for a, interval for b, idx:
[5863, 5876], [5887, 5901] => 0.154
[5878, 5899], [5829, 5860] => -0.136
